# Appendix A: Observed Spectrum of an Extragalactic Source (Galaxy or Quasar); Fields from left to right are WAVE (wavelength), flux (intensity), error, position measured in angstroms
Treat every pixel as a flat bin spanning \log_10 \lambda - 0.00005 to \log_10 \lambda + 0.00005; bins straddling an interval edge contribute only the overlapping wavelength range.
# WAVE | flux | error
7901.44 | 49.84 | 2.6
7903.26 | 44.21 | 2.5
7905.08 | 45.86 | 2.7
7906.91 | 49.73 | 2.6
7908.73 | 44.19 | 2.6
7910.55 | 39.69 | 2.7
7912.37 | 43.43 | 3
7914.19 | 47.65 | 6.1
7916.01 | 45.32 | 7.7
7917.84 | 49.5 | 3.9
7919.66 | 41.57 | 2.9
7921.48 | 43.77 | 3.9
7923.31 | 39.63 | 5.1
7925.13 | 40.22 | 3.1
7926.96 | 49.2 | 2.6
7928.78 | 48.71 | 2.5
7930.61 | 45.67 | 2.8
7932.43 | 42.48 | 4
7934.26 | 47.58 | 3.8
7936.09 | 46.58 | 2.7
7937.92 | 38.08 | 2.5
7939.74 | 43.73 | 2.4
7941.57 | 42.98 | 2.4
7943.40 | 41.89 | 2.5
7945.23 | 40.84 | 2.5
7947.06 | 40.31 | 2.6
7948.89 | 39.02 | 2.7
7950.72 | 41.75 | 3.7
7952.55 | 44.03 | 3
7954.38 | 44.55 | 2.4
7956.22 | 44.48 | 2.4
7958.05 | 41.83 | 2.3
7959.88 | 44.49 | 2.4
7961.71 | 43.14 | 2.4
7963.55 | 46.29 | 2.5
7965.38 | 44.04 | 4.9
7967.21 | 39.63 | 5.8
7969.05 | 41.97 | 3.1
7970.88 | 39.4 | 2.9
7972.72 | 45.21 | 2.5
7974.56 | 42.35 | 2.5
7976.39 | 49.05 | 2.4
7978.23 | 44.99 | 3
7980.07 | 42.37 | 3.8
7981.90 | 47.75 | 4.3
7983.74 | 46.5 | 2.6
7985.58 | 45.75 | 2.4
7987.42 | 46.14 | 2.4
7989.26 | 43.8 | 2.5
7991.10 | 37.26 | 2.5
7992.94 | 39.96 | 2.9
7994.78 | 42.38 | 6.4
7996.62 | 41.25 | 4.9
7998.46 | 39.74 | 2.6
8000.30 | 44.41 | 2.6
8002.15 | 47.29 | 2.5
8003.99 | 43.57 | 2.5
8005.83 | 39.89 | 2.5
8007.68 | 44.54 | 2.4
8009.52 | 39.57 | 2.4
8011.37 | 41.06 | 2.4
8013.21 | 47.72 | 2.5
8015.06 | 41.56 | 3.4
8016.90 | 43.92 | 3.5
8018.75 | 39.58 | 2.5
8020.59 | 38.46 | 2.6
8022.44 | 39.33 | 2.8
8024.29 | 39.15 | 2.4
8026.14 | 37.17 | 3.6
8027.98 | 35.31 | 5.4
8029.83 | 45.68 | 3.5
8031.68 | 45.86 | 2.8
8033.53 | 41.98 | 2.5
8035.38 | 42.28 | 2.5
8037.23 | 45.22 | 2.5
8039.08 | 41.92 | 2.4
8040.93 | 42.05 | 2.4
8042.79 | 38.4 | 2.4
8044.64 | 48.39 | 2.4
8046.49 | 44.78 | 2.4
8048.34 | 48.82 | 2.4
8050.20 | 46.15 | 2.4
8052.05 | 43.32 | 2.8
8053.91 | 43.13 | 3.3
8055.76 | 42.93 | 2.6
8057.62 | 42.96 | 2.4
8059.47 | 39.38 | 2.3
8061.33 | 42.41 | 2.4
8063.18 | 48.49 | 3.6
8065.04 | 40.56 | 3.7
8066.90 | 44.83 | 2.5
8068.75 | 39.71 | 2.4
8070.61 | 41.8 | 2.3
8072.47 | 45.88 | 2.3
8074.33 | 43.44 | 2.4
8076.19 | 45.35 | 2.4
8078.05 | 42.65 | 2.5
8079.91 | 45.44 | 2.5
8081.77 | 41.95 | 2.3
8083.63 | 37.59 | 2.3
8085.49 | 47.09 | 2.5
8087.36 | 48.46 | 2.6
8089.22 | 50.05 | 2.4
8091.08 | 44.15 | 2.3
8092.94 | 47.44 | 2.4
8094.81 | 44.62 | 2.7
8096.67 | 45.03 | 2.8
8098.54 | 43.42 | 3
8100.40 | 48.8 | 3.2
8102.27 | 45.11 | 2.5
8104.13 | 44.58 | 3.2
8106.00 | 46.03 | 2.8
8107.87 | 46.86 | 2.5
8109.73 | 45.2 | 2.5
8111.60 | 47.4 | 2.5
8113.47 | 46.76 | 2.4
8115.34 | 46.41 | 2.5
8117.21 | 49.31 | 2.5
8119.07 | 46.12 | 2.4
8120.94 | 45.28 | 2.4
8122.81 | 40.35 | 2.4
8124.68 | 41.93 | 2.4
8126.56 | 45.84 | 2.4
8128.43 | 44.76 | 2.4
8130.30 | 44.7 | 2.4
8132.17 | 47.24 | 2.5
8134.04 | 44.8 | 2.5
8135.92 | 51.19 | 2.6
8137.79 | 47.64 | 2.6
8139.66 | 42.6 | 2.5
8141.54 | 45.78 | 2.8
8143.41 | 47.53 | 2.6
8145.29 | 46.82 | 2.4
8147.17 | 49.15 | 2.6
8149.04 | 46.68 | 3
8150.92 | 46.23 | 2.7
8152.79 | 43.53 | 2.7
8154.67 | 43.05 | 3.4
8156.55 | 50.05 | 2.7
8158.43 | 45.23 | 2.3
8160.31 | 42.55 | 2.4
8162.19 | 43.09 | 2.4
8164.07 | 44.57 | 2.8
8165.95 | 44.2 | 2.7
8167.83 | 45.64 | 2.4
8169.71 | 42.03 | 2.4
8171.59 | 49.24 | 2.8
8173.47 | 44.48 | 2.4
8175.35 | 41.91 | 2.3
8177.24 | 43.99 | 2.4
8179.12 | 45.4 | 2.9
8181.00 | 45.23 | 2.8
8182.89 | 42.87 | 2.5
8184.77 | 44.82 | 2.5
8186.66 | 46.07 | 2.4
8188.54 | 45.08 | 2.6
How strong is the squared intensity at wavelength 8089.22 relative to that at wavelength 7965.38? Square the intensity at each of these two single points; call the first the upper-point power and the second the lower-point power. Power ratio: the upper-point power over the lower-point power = 1.29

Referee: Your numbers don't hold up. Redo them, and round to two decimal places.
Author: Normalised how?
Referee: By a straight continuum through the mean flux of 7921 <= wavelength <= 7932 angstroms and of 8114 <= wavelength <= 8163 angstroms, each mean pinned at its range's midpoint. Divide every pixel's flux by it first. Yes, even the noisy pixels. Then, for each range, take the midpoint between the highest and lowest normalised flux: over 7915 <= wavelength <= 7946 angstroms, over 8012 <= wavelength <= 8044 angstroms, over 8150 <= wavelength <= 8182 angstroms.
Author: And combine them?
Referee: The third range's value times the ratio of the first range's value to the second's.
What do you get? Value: 1.07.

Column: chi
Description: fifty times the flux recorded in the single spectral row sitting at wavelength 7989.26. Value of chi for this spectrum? 2190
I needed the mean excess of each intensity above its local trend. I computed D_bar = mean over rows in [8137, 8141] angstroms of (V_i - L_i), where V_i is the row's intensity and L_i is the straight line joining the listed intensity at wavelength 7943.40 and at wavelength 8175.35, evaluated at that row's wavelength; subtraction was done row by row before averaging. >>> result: 3.2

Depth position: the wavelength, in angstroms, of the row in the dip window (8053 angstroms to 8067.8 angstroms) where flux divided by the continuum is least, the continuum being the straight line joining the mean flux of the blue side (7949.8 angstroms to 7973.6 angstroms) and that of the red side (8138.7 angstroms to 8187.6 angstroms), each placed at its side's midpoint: 8059.47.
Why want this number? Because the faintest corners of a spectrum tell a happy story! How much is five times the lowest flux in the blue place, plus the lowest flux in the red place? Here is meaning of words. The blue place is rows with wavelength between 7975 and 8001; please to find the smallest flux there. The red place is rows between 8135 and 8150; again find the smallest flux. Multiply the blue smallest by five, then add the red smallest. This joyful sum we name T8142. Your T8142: 229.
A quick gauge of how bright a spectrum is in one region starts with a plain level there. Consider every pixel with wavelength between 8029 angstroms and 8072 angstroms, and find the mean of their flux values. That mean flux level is 43.5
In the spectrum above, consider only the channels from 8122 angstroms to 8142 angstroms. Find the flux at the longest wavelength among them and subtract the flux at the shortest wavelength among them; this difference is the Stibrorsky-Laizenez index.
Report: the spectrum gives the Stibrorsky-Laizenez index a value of 5.4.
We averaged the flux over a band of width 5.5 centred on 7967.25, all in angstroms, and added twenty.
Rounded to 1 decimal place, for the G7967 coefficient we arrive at 61.9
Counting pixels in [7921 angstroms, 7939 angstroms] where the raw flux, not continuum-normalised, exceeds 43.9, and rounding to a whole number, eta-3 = 5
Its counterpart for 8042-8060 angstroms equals 4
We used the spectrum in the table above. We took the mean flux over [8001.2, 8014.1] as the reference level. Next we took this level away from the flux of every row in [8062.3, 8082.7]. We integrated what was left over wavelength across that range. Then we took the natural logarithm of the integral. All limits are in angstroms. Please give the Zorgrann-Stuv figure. 1.7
